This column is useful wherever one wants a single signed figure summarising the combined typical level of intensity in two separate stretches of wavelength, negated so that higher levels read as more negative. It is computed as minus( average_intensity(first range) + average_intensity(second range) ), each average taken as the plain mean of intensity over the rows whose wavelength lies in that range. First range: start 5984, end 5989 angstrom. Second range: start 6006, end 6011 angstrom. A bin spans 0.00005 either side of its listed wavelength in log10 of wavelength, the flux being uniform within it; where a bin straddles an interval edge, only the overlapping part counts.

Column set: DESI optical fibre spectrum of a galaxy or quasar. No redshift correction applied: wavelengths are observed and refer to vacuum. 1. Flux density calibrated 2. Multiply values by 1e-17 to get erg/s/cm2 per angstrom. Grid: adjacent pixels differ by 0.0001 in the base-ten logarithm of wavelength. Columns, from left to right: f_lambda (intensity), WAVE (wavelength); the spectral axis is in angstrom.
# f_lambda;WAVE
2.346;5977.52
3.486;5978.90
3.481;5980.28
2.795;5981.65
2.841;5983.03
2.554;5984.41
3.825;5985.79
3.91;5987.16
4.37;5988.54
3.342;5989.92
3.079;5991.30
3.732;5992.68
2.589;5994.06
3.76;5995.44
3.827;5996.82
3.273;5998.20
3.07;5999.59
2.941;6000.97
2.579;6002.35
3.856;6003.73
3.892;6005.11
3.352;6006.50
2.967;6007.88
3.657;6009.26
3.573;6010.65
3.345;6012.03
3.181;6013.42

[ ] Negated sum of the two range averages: -7.1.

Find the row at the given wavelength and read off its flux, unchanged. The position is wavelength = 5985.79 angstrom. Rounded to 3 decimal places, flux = 3.825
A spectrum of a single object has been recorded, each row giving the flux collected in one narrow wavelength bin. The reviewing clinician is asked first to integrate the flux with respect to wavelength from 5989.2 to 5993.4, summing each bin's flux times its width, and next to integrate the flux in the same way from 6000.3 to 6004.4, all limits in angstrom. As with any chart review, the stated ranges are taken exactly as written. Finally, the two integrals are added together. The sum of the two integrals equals 27.0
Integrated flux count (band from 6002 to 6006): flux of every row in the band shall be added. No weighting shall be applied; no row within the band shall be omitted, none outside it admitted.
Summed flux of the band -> 10.33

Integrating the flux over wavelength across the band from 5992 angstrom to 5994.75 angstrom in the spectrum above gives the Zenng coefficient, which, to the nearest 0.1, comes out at 8.7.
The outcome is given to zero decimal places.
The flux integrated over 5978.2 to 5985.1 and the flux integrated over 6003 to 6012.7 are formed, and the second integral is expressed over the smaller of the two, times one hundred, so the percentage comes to 163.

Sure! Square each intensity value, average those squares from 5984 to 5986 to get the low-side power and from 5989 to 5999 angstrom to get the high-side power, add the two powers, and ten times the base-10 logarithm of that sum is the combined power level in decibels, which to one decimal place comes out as 13.4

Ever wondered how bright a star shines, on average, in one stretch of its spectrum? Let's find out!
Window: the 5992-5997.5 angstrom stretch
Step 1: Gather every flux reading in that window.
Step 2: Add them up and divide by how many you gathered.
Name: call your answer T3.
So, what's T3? 3.48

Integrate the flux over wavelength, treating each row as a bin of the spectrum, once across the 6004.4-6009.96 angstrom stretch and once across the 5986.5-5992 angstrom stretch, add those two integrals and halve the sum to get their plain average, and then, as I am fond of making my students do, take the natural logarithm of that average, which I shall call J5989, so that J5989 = 2.98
